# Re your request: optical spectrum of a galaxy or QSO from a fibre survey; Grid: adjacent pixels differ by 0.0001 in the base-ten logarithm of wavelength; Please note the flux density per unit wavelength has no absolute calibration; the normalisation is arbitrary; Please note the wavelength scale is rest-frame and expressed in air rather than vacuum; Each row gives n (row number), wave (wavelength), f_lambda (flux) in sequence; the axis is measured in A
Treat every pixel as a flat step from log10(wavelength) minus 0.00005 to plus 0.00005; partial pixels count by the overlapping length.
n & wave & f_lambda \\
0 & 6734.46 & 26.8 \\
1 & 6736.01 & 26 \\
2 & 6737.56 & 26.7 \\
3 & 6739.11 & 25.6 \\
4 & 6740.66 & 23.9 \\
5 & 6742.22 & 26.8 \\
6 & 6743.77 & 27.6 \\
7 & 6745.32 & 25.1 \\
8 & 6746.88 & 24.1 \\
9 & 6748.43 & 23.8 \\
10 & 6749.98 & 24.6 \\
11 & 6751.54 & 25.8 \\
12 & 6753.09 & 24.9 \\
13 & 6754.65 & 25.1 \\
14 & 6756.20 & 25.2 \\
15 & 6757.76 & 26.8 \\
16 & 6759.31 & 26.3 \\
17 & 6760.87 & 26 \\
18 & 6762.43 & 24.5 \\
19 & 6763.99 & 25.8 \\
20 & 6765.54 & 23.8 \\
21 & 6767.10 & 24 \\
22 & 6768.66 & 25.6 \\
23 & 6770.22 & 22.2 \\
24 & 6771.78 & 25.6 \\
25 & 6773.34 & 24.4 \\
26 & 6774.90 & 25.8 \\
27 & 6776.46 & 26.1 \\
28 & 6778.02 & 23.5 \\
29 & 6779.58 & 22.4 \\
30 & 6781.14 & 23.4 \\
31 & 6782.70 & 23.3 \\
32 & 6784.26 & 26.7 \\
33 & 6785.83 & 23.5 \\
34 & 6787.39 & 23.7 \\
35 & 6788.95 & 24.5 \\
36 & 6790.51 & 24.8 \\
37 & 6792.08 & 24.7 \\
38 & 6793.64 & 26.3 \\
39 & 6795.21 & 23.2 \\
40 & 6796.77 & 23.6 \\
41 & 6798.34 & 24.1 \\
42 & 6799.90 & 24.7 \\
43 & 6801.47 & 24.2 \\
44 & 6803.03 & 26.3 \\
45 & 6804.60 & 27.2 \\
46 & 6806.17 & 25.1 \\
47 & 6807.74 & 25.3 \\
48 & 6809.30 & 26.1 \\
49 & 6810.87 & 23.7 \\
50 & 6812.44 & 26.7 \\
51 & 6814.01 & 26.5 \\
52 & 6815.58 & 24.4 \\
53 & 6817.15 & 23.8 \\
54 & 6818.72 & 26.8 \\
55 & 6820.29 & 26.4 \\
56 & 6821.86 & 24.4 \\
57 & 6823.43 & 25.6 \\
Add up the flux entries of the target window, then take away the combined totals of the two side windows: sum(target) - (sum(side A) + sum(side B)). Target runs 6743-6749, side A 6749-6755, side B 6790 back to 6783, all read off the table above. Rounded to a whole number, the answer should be -98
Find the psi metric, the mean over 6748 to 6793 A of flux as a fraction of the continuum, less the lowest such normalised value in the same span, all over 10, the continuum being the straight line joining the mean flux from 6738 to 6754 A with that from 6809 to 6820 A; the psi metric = 0.0100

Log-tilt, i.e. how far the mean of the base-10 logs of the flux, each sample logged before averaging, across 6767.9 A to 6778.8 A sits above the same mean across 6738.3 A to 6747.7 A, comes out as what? -0.0134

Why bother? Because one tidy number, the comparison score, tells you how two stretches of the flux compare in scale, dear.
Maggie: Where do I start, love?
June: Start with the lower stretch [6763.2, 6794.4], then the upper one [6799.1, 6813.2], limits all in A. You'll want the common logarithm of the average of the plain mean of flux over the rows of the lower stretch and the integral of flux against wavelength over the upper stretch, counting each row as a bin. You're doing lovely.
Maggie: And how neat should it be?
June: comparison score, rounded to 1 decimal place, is 2.3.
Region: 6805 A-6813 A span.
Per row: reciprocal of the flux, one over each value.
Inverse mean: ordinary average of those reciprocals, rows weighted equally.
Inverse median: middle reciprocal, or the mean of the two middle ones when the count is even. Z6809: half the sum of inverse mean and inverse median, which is 0.0395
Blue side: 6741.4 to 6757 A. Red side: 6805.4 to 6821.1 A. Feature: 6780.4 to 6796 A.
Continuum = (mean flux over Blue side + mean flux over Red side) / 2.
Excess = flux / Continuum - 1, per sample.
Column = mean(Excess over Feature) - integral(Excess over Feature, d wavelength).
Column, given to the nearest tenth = 0.6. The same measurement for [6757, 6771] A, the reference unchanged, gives 0.2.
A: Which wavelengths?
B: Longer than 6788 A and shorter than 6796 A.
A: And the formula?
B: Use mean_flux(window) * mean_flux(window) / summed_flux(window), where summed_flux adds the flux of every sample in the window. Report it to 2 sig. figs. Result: 4.9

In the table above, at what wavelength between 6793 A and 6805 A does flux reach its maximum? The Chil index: 6804.60 A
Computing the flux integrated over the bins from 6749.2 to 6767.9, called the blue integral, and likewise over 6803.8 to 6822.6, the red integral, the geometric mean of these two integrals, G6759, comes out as 476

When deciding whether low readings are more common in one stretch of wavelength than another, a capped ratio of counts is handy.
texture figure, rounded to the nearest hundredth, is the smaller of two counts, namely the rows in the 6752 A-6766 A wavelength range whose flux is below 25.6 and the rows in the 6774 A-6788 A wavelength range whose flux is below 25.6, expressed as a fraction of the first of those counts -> 1.00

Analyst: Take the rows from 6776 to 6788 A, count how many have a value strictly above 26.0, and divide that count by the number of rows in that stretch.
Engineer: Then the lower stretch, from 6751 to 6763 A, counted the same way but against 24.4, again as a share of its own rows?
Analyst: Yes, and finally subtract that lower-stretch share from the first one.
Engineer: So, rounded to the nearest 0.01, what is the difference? -0.75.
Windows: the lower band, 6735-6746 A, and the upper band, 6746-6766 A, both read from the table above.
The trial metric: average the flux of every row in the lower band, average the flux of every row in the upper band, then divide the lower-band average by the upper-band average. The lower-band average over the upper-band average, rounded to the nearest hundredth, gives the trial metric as 1.03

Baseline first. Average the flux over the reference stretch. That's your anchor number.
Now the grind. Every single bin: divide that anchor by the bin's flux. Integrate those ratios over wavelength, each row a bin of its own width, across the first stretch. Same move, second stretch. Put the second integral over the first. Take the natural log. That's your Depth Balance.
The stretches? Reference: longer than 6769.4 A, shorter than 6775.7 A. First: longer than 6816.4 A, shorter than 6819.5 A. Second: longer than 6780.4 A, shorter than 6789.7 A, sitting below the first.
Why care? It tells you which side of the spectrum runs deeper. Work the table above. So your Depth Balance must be 1.1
